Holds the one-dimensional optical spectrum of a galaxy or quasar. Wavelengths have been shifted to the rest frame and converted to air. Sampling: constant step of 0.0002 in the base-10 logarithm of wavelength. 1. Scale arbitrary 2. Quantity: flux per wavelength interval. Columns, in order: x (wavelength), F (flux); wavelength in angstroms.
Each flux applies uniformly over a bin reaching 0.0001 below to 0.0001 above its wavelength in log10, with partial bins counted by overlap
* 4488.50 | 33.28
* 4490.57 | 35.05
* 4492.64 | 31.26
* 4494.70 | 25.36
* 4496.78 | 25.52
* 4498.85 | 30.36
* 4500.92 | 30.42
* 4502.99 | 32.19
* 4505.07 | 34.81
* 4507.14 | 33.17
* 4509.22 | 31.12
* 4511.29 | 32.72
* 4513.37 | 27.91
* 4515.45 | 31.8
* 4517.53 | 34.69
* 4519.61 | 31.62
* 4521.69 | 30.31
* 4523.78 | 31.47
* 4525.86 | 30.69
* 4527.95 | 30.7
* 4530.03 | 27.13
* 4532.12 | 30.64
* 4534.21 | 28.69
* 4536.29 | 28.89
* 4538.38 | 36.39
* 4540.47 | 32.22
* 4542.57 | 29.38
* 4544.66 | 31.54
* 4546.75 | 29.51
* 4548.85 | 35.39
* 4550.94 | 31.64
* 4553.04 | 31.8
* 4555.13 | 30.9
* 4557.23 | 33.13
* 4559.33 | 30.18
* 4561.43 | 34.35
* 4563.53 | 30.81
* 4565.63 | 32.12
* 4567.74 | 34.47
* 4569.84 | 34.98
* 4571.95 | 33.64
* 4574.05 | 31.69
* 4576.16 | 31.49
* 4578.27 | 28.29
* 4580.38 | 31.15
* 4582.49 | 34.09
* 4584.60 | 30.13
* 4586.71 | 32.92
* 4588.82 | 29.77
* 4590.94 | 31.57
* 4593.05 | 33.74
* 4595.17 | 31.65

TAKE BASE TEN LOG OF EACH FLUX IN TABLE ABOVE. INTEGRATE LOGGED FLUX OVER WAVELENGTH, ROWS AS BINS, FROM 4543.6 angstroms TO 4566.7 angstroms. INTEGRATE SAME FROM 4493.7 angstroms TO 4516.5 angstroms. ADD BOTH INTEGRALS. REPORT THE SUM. 68.5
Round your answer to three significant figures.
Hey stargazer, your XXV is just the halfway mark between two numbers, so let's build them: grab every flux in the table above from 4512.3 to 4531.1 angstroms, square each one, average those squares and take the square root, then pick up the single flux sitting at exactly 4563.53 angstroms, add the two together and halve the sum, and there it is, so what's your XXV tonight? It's 30.8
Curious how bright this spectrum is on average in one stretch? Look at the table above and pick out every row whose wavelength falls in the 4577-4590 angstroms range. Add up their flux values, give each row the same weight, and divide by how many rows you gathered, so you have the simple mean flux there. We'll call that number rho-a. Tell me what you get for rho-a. 31.1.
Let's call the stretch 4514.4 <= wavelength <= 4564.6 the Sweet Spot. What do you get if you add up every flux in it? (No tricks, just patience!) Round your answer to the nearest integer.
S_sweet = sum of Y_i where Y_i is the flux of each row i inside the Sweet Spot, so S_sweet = 754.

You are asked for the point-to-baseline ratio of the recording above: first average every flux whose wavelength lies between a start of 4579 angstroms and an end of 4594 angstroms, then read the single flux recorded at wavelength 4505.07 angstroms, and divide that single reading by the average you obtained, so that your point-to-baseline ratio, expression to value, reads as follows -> 1.09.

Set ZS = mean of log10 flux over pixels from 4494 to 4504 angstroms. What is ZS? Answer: 1.46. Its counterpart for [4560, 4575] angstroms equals 1.52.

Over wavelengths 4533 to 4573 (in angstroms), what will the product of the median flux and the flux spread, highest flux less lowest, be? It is 245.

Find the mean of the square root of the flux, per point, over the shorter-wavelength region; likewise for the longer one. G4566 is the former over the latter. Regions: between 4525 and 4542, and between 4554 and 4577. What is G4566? 0.97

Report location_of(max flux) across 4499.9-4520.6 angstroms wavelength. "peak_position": 4505.07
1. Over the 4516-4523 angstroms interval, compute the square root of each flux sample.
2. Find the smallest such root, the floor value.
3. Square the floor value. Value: 30.3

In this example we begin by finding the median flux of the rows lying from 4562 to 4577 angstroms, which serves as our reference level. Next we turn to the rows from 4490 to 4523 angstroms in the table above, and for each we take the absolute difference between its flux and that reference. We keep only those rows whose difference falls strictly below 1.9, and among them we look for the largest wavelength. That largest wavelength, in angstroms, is 4521.69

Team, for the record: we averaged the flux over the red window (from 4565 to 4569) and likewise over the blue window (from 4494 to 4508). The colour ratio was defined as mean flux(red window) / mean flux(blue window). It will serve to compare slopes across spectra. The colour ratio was 1.10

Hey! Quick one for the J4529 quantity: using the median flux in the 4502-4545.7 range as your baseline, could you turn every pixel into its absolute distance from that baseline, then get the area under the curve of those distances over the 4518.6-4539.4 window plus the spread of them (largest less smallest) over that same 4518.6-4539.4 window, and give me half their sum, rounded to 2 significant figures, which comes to 22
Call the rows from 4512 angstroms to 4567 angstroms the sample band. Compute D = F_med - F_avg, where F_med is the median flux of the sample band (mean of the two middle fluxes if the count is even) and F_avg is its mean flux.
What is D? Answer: -0.1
